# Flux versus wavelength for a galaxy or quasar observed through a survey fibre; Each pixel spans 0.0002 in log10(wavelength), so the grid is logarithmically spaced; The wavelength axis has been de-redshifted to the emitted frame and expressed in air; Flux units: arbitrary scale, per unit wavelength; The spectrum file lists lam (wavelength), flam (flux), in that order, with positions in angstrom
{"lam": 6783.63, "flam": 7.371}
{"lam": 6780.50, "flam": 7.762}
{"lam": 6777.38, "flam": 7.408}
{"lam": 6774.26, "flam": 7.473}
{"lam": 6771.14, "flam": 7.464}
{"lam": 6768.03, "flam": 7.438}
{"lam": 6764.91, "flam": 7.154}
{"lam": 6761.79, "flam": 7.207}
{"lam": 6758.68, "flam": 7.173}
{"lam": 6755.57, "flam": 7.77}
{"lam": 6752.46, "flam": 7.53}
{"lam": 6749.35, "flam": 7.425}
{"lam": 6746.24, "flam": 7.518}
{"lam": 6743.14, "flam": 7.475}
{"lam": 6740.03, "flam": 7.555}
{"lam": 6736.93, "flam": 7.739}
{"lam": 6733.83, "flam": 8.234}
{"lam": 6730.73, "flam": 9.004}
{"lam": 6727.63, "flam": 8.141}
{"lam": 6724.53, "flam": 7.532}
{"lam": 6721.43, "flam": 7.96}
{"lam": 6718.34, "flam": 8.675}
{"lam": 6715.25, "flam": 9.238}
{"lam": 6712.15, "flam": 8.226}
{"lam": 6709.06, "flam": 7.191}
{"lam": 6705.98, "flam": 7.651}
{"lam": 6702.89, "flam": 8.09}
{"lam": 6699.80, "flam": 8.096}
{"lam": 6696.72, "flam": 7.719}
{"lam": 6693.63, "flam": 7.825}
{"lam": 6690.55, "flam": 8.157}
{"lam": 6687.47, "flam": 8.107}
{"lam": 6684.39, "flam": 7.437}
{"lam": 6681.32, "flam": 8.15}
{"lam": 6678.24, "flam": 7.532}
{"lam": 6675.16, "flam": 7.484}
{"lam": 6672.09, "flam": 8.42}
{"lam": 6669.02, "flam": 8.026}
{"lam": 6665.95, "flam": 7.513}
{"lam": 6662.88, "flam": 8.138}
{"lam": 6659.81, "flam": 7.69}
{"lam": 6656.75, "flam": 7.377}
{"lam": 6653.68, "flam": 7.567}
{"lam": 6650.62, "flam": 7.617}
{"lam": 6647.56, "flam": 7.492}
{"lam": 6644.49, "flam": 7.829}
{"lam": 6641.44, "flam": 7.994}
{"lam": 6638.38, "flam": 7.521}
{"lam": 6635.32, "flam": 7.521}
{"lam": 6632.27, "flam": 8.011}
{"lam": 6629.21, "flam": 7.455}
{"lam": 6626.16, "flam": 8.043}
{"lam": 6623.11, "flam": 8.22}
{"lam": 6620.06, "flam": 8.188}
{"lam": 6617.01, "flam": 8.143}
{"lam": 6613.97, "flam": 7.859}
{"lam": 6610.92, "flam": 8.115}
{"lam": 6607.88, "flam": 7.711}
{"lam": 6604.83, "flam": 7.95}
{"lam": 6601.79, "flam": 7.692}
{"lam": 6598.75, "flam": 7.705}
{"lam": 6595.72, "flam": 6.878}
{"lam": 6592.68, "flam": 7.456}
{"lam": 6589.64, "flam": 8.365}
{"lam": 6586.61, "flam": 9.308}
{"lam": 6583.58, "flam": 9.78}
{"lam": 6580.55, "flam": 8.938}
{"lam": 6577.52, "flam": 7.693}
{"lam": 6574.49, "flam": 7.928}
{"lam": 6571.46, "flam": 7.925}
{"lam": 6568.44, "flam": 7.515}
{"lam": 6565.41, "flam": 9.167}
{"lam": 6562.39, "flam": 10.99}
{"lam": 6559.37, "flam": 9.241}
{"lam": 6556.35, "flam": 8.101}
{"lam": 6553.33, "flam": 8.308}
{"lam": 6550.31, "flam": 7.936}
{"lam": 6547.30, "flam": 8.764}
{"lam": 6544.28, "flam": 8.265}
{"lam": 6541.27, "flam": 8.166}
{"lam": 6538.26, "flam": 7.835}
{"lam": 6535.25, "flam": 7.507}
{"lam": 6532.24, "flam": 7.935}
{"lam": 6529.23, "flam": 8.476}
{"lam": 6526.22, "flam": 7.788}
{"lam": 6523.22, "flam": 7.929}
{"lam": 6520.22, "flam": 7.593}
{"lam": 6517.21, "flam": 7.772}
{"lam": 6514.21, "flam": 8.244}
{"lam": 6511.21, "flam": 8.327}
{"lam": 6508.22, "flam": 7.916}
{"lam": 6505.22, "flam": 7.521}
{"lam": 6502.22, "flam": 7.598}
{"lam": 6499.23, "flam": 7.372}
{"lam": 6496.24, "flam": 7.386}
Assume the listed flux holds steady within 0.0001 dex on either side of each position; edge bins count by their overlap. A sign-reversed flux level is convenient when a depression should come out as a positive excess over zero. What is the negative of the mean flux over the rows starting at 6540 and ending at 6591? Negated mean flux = -8.6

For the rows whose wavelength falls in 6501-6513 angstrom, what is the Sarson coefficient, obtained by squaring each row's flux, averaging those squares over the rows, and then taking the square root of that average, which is 7.85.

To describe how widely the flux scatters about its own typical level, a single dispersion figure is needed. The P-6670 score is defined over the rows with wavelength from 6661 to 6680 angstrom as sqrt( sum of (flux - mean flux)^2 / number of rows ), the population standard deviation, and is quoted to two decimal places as 0.36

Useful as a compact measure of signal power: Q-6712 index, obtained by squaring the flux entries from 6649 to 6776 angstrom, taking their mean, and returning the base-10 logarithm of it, 1.79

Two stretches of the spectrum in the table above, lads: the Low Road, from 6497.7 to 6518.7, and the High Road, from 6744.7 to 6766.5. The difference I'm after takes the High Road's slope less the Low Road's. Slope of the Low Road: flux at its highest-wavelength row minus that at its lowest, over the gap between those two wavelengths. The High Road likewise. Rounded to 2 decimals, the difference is -0.04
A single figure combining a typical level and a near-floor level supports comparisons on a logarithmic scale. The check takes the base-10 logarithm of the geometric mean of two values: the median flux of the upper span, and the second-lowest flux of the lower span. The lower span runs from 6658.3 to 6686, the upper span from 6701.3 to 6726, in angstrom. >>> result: 0.889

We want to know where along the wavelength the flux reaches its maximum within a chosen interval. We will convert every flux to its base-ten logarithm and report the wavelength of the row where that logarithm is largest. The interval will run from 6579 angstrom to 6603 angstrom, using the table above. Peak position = 6583.58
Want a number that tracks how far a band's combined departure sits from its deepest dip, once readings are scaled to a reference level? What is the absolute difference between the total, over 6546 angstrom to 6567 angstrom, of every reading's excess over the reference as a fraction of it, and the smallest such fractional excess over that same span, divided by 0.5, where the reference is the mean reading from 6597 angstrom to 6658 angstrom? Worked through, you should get 2.0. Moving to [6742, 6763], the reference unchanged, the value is 0.5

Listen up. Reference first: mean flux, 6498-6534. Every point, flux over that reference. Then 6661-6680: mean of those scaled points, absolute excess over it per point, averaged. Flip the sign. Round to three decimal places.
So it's -0.044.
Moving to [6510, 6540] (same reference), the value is -0.031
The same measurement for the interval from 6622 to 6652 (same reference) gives -0.032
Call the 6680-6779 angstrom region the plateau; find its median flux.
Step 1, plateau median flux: 7.7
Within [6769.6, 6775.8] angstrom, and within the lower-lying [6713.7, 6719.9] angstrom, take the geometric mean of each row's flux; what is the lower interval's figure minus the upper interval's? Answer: 1.5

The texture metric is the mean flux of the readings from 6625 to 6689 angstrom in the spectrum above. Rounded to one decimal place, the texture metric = 7.8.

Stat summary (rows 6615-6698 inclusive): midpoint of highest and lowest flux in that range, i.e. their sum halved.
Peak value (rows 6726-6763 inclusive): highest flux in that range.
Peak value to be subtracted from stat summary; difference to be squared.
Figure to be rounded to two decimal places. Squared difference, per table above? 1.22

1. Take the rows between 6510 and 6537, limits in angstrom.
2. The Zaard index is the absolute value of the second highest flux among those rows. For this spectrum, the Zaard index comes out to 8.3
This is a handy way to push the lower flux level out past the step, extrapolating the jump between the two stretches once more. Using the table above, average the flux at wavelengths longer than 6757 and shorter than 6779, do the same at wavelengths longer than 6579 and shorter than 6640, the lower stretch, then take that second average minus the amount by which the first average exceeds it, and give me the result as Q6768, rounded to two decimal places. 8.75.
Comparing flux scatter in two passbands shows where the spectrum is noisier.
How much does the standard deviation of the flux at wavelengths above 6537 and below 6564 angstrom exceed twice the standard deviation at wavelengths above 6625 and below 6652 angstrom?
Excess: 0.5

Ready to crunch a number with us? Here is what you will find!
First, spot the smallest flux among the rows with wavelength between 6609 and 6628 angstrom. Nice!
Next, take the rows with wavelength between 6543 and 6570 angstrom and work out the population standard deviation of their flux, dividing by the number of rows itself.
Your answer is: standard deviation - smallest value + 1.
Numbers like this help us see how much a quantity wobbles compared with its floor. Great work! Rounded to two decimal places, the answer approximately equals -5.89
